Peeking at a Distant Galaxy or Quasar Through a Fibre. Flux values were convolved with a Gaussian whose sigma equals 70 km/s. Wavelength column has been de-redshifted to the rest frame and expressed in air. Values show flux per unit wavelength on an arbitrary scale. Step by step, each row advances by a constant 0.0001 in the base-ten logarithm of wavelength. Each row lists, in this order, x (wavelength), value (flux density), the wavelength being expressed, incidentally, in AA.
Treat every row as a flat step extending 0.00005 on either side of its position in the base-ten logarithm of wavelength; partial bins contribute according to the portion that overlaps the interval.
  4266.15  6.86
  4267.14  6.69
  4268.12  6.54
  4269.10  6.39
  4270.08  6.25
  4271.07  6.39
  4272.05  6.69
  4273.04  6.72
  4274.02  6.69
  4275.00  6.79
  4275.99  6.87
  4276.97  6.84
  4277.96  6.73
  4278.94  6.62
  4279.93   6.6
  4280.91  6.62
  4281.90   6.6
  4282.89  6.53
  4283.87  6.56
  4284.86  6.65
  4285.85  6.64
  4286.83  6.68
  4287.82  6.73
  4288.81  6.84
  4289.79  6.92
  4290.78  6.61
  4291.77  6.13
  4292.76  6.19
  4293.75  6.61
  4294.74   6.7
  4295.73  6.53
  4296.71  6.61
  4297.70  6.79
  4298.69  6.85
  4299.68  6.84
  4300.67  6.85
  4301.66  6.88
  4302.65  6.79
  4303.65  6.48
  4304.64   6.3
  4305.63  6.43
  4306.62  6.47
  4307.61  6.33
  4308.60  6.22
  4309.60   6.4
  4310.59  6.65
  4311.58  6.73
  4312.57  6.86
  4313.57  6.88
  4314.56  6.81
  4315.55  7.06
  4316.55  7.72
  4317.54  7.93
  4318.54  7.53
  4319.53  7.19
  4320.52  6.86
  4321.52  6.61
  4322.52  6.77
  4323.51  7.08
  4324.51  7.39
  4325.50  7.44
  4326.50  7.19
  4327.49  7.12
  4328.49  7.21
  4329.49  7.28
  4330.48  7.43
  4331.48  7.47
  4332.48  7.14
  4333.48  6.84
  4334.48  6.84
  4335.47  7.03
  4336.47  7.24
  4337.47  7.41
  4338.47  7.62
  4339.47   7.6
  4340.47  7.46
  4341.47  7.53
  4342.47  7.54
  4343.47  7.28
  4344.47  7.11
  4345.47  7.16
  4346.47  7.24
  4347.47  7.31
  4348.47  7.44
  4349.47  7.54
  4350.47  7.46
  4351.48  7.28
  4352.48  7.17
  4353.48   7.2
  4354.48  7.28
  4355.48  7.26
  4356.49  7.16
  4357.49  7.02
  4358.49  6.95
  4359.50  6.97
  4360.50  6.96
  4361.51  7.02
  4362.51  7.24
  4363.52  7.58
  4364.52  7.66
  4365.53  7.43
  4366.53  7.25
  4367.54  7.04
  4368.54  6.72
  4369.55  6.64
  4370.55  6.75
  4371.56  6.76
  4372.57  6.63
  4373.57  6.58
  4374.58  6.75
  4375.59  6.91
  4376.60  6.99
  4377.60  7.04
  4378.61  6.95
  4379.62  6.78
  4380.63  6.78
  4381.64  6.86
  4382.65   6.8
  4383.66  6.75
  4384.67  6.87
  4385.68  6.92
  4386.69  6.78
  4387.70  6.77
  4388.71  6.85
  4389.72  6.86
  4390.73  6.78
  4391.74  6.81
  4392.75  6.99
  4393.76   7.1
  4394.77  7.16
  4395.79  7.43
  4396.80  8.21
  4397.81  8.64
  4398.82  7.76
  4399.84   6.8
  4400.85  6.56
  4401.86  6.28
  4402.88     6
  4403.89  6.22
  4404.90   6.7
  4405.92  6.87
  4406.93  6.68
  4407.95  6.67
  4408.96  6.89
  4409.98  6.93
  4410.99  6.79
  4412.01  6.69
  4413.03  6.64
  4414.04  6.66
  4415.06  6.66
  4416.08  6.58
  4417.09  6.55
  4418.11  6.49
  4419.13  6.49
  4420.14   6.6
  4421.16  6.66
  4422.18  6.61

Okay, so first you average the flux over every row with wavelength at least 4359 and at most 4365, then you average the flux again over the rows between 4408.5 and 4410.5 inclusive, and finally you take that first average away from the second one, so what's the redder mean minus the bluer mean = -0.33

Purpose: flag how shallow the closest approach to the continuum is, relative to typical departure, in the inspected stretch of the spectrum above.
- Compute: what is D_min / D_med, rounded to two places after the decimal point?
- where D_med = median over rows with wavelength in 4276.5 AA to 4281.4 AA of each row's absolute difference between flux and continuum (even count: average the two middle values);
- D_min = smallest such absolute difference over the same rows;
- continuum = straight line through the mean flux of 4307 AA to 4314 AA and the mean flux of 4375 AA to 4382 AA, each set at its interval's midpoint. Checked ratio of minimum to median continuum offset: 0.87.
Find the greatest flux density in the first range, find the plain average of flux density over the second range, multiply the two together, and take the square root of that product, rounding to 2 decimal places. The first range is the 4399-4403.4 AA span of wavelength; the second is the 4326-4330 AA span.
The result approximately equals 7.00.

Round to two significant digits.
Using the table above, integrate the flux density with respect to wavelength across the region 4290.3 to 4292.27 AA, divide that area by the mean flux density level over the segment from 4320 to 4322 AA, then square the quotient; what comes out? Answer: 3.5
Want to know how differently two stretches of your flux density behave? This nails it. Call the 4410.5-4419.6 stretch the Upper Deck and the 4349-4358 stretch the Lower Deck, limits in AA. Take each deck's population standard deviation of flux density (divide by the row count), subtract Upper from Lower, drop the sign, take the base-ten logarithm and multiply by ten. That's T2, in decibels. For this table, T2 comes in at -13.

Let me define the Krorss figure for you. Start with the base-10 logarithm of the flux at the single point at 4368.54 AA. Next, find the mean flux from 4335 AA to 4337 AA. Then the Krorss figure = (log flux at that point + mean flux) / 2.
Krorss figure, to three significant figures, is 3.98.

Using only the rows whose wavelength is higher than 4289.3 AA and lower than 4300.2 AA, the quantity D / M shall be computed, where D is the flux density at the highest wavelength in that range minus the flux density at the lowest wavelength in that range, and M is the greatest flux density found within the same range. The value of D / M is -0.012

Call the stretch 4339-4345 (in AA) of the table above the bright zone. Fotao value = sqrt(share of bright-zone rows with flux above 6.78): 1.0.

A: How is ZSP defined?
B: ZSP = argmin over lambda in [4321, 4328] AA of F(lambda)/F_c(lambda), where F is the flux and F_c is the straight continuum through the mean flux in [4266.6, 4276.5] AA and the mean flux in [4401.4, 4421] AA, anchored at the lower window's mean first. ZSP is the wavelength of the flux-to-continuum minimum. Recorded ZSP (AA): 4321.52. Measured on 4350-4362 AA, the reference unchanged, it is 4358.49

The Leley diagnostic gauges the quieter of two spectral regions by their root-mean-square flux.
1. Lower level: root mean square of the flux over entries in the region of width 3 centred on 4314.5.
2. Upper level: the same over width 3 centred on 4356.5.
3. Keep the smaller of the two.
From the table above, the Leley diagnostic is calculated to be 6.92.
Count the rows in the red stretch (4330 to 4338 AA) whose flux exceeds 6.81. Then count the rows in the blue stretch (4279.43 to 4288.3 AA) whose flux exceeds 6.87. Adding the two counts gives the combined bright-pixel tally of 8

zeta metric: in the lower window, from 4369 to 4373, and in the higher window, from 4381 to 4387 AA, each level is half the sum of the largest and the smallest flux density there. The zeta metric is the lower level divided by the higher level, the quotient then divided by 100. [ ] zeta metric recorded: 0.0098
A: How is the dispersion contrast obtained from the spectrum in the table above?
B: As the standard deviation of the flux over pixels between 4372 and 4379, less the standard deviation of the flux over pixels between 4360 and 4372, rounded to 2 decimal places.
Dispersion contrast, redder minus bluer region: -0.16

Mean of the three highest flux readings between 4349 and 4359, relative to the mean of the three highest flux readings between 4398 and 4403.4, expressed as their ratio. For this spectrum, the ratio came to 1.05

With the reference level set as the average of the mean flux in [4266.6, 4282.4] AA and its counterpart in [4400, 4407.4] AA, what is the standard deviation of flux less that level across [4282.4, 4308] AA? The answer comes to 0.21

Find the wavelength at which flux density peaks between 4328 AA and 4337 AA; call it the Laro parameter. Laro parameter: 4331.48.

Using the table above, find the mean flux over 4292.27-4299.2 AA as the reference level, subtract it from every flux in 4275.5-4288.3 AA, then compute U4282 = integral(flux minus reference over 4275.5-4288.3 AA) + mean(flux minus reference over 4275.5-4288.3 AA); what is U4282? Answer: 1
